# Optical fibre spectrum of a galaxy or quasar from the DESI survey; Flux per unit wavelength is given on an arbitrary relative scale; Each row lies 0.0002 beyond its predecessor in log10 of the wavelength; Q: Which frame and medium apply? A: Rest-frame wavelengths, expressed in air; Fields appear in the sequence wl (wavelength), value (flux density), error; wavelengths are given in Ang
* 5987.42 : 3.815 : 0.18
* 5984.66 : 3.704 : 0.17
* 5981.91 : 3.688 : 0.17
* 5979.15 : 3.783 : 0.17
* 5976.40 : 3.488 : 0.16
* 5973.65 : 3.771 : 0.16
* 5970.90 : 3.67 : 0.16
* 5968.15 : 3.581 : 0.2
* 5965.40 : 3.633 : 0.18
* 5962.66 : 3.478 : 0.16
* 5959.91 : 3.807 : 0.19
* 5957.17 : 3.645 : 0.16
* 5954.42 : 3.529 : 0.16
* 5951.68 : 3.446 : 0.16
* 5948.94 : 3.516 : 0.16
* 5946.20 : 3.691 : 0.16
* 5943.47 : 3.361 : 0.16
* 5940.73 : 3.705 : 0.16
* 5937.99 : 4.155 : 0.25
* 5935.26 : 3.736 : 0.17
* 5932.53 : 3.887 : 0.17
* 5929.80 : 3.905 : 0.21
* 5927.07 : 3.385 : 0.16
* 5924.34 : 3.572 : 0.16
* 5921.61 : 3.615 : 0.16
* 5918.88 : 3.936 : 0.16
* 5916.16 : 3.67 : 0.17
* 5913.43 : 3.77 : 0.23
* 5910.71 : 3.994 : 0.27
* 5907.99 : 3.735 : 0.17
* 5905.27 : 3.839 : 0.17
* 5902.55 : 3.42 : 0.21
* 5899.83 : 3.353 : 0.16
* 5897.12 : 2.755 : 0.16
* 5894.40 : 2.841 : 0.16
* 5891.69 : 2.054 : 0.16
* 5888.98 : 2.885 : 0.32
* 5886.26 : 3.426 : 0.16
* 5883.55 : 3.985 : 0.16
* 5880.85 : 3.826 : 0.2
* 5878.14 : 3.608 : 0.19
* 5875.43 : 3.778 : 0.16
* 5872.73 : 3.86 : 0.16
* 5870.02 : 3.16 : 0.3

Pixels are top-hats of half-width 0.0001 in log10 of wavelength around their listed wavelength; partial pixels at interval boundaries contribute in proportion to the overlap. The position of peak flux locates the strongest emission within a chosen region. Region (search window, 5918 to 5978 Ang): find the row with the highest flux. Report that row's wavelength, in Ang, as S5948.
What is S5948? 5937.99 Ang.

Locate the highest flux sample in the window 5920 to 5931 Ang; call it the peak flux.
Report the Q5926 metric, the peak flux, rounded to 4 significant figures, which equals 3.905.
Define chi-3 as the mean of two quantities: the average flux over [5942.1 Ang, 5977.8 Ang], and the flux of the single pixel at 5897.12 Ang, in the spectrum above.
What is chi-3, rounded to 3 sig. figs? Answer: 3.17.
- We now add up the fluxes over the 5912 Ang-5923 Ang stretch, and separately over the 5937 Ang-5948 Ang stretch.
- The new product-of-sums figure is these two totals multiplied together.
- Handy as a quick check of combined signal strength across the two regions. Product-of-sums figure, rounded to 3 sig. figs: 224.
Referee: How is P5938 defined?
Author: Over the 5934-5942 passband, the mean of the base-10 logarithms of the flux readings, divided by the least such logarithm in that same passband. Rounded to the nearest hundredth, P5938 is 1.03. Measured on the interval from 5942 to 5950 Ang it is 1.04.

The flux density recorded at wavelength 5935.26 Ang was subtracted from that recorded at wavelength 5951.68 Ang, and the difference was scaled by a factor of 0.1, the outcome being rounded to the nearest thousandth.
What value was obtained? -0.029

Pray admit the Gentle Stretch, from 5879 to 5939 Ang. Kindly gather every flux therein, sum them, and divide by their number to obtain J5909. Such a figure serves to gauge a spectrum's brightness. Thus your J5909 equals 3.53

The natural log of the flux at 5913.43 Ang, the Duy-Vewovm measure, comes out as 1.33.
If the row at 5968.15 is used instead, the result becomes 1.28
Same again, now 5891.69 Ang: 0.72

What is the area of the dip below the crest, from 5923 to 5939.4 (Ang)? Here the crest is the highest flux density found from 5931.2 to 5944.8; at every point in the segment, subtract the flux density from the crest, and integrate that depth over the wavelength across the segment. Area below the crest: 6.3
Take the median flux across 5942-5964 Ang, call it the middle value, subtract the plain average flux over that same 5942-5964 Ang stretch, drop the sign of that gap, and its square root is 0.19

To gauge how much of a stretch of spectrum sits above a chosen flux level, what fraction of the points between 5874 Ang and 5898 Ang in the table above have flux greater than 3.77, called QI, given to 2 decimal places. 0.33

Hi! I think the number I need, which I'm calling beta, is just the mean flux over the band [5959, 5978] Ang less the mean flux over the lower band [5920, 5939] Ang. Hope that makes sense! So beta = -0.12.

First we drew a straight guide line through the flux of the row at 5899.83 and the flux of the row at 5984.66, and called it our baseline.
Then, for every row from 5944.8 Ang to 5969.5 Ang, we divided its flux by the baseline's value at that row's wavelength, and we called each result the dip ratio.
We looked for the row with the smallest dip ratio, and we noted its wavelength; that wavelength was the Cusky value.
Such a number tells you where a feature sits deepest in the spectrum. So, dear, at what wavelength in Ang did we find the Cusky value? 5962.66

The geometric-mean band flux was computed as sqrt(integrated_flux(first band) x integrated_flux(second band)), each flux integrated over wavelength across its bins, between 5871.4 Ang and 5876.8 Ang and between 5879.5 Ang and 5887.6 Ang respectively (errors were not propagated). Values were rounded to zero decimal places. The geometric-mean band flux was 25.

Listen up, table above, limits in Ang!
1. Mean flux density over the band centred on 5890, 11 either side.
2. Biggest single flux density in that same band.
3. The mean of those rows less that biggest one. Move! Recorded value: -0.84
